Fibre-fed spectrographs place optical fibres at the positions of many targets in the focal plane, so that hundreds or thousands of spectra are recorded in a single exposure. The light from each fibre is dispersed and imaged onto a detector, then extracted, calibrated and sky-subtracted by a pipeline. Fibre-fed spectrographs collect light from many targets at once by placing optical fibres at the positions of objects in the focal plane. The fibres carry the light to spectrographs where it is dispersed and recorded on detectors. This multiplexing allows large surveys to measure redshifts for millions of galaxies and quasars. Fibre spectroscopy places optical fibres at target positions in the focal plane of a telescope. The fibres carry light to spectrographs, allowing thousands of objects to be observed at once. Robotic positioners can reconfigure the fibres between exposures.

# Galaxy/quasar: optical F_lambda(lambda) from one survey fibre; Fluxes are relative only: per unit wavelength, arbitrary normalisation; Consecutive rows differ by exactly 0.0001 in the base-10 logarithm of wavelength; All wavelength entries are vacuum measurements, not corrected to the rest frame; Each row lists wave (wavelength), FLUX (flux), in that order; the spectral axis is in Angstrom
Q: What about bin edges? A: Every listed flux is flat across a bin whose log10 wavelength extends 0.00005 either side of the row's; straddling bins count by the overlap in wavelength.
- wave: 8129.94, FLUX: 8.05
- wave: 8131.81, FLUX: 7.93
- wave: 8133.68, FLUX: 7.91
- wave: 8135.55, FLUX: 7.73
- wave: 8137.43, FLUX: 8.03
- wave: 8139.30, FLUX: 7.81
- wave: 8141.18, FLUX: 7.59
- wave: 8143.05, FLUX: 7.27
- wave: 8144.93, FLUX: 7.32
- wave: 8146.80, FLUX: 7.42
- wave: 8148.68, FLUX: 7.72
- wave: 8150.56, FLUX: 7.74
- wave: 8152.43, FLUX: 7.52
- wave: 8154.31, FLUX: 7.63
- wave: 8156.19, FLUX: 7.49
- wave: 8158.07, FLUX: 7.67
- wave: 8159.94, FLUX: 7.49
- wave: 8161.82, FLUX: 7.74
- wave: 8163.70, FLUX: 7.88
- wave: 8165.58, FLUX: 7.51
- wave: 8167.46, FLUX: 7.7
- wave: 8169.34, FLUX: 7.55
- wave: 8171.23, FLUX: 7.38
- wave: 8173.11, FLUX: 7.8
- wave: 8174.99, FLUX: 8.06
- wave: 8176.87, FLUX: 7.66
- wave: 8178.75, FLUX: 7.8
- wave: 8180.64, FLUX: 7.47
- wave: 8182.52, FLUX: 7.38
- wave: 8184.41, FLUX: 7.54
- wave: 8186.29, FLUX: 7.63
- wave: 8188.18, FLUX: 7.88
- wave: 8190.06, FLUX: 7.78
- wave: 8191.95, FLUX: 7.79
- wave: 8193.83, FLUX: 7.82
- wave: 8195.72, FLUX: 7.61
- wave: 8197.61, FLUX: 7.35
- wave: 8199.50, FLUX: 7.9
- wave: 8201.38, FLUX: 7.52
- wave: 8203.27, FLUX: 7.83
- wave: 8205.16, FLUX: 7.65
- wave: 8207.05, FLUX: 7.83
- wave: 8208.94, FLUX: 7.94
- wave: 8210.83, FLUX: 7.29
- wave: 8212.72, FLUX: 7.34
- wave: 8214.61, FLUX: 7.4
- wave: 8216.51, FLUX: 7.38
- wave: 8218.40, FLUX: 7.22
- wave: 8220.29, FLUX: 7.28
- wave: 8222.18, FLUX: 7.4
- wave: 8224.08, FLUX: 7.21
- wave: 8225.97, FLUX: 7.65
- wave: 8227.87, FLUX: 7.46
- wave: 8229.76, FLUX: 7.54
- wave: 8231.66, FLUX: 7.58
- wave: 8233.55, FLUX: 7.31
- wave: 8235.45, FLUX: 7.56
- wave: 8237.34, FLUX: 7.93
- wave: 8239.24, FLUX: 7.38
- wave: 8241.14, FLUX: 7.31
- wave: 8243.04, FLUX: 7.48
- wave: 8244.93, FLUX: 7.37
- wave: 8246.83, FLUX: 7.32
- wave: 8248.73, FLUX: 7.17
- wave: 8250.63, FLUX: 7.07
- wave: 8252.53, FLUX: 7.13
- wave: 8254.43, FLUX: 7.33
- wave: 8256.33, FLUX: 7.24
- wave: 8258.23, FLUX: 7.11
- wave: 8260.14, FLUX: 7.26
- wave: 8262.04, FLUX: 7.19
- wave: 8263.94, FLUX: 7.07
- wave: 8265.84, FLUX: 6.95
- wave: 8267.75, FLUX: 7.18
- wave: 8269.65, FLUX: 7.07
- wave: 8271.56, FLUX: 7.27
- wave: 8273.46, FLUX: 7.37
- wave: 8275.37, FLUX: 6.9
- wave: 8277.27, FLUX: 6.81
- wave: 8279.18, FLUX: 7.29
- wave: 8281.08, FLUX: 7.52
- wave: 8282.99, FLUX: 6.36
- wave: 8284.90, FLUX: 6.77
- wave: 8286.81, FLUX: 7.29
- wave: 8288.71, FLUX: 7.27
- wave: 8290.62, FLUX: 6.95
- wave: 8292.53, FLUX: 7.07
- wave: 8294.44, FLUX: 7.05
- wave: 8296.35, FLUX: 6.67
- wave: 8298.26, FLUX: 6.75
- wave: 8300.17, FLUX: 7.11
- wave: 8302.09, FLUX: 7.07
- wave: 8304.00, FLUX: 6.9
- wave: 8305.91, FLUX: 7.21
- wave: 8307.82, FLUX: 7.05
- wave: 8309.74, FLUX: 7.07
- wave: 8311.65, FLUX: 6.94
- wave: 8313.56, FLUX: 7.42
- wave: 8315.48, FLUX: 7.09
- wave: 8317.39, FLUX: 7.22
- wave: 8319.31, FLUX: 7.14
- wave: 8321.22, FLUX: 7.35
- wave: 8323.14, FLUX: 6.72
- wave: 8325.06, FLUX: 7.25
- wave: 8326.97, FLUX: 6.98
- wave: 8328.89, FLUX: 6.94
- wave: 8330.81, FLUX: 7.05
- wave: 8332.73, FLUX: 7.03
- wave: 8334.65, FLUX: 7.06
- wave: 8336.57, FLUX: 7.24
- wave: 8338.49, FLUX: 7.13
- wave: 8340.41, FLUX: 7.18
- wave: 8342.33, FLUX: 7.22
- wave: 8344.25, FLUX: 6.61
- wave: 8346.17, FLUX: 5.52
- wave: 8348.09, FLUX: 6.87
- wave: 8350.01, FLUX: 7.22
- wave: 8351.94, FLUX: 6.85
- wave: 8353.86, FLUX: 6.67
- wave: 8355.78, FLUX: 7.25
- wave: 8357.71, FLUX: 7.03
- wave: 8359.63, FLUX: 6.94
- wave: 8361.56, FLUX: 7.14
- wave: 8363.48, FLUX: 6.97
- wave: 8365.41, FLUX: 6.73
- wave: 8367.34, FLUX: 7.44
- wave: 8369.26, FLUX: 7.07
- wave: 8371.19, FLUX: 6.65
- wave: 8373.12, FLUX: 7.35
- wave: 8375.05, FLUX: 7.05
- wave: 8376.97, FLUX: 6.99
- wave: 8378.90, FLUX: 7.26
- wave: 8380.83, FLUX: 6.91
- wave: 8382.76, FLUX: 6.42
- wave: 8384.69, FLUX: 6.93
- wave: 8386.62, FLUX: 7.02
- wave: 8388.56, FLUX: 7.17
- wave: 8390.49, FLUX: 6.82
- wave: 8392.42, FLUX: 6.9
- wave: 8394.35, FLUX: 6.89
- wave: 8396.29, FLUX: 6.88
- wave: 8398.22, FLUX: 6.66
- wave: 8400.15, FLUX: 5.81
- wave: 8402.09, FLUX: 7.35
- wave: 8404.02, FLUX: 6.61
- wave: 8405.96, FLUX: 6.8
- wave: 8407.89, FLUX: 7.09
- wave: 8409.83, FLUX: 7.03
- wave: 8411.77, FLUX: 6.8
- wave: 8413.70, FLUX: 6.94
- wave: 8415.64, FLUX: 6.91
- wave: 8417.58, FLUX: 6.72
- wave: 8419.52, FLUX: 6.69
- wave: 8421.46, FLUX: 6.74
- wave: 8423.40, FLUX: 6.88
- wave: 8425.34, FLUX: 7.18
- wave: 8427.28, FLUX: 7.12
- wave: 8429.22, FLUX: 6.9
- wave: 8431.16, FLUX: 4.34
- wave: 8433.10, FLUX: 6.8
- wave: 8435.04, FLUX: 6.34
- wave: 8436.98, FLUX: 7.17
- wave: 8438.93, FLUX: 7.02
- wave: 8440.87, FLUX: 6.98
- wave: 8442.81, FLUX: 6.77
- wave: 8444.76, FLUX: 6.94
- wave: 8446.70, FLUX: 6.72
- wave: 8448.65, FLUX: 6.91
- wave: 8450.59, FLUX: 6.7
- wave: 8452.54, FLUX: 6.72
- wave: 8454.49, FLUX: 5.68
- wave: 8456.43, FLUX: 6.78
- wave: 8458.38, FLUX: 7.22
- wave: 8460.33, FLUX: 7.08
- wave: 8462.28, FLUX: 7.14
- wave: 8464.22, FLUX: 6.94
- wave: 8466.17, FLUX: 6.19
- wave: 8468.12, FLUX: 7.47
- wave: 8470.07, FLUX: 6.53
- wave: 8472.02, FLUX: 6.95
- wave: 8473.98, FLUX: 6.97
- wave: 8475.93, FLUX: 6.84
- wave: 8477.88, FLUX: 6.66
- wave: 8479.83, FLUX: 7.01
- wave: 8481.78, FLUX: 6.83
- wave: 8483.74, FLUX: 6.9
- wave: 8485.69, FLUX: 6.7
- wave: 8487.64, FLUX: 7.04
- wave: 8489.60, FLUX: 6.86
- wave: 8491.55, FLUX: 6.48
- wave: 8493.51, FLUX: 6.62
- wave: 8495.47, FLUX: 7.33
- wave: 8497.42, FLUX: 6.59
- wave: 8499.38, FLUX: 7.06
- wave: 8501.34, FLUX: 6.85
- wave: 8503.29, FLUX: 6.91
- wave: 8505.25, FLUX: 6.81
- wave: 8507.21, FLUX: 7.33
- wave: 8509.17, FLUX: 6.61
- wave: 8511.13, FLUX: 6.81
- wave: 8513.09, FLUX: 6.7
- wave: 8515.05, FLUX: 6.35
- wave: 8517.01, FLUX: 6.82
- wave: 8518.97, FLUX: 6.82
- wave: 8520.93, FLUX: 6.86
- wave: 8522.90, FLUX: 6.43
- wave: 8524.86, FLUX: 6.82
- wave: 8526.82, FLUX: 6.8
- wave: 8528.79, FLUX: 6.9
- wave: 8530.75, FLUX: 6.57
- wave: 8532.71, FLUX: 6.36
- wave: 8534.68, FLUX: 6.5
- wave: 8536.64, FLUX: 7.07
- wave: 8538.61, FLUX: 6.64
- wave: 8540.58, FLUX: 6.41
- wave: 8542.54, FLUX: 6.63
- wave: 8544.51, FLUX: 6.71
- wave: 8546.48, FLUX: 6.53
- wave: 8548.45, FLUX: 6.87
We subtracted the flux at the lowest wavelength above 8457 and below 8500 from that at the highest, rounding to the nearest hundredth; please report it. -0.16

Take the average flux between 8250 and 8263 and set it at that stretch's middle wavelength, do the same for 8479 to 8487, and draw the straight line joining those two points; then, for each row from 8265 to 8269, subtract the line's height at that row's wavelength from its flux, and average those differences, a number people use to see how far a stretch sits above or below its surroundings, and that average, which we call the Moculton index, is -0.11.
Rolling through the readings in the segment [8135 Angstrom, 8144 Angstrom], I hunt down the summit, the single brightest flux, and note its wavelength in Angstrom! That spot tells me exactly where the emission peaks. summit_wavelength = 8137.43 Angstrom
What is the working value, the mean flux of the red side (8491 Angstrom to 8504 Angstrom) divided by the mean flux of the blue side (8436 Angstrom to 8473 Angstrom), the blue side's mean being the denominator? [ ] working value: 1.00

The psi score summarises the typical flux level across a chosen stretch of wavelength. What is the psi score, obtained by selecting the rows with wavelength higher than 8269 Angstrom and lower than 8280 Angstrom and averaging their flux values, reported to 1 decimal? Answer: 7.1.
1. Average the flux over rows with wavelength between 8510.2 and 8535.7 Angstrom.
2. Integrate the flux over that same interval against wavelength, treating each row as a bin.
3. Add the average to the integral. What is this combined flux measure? 176.9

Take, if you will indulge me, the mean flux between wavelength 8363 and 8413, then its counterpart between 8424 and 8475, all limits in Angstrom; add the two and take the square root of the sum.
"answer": 3.70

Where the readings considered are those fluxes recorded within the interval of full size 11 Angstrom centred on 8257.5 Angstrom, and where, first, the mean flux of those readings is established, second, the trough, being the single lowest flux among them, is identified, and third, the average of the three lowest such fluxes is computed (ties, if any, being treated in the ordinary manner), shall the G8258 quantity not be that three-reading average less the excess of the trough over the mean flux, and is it 7.2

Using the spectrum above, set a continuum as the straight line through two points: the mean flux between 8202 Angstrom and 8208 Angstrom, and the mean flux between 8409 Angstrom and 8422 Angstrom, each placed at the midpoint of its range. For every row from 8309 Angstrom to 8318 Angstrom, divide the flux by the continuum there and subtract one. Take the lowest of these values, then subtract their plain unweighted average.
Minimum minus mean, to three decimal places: -0.030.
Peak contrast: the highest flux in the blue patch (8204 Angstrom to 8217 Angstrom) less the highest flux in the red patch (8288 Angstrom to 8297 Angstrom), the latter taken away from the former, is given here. 0.67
